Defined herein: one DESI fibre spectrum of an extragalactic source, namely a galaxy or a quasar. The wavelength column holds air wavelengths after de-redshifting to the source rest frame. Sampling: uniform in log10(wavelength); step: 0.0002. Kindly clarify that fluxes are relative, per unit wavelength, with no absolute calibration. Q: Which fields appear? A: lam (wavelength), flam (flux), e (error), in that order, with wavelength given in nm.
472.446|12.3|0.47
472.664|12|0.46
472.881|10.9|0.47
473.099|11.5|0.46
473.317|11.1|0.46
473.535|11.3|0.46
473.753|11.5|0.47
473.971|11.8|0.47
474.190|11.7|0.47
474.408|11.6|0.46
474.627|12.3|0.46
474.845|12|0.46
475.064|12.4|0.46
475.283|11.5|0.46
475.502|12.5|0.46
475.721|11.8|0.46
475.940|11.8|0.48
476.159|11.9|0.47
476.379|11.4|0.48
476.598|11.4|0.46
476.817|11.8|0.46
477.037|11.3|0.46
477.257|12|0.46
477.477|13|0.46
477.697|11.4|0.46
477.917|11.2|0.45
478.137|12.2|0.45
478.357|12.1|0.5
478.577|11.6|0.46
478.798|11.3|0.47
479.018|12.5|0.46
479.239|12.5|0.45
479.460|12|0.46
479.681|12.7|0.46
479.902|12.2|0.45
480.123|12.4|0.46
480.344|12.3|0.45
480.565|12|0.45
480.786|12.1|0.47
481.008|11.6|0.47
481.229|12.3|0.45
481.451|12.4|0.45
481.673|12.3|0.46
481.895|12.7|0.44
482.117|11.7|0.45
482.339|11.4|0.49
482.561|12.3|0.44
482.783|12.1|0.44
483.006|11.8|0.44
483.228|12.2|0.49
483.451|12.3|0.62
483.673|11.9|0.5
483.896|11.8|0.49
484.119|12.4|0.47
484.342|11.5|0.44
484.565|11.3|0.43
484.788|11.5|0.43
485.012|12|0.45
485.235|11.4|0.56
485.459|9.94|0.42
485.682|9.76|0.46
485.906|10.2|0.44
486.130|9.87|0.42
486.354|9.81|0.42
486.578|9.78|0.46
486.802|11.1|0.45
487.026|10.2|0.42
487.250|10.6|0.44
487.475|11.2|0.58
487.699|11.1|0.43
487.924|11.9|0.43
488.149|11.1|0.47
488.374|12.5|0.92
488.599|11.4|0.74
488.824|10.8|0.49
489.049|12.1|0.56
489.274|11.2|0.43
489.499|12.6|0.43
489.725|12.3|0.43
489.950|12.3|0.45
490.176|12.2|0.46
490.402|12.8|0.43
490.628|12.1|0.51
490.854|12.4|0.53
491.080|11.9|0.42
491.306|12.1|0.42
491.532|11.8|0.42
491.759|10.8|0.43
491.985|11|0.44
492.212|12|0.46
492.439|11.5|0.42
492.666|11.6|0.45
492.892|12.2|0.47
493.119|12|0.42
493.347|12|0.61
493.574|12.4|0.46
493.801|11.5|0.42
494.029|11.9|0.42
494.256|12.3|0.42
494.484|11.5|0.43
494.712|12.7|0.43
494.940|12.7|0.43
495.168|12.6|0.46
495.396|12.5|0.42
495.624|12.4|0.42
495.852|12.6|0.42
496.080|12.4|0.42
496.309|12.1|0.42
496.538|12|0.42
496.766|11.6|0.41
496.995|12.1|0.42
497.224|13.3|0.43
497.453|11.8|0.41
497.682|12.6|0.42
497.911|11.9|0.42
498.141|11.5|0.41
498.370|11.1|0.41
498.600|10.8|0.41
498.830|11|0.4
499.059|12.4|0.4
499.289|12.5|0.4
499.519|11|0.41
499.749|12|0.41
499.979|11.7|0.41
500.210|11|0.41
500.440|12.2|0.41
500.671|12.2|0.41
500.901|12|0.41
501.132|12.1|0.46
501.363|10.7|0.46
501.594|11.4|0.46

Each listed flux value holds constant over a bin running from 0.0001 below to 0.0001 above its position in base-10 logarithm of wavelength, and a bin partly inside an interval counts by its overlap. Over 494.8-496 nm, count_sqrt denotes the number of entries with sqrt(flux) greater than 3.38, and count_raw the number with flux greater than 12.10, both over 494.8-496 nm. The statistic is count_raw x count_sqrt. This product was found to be 25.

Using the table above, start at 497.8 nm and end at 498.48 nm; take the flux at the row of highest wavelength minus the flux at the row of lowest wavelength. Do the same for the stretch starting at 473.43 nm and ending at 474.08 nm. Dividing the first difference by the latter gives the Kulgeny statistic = -1.6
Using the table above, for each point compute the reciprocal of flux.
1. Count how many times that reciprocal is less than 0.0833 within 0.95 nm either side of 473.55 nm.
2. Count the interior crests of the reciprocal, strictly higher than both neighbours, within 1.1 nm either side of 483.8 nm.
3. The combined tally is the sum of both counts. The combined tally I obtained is 3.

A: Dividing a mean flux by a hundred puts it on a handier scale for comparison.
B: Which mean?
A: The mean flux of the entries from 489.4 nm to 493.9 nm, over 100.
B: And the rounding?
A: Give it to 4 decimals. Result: 0.1197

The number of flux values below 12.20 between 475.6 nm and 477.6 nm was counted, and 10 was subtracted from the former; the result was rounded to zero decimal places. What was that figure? -2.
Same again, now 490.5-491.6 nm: -6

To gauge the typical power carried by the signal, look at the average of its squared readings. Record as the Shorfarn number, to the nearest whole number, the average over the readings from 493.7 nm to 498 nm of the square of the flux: 150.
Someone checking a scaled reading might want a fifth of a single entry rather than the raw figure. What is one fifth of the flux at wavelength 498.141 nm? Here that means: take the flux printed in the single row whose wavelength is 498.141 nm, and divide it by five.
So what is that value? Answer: 2.30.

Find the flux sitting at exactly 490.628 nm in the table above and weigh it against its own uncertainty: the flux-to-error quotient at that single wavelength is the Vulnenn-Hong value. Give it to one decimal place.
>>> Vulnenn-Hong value 23.7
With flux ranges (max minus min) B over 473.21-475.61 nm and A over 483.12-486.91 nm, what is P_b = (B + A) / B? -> 2.9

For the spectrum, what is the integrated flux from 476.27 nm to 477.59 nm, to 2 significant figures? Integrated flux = 16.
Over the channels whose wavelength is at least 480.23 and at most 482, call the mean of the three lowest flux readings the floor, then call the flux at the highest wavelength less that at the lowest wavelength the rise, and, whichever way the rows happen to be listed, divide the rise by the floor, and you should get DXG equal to 0.034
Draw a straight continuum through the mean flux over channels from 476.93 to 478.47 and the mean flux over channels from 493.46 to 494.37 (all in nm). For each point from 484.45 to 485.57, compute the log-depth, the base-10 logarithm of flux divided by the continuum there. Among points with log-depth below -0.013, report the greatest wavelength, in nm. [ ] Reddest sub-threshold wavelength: 485.459 nm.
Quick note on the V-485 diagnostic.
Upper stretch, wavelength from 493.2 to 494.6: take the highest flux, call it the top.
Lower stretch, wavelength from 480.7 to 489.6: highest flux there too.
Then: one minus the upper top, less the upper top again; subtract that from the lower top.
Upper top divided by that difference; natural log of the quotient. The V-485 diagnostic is -1.080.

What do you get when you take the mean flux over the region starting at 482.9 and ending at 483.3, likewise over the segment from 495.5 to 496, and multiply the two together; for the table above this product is 150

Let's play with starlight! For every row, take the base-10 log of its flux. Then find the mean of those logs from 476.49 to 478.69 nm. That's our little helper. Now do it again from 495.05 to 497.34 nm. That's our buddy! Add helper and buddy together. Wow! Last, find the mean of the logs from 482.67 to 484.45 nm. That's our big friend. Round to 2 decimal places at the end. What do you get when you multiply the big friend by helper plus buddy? 2.33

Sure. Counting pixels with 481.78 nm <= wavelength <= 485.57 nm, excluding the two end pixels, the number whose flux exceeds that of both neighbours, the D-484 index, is 4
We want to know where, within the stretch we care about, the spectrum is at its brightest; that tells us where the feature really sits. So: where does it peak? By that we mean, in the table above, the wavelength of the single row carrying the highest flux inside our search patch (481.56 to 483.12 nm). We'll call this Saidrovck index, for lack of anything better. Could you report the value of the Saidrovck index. 481.895 nm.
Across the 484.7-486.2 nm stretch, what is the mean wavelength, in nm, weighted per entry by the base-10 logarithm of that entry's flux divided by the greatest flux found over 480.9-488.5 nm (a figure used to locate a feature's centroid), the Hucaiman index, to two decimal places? 485.63 nm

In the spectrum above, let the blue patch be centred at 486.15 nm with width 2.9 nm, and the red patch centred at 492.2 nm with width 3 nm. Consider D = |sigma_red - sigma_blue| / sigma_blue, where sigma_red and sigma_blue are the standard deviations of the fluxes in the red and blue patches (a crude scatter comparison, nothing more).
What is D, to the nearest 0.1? 0.4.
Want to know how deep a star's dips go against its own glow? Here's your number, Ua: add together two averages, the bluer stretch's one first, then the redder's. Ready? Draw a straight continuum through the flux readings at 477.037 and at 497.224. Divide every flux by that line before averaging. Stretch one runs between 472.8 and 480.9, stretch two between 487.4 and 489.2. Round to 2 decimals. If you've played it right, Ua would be 1.98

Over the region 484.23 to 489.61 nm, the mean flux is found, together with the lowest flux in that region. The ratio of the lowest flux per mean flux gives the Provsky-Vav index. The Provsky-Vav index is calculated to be 0.88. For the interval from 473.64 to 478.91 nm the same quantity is 0.95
